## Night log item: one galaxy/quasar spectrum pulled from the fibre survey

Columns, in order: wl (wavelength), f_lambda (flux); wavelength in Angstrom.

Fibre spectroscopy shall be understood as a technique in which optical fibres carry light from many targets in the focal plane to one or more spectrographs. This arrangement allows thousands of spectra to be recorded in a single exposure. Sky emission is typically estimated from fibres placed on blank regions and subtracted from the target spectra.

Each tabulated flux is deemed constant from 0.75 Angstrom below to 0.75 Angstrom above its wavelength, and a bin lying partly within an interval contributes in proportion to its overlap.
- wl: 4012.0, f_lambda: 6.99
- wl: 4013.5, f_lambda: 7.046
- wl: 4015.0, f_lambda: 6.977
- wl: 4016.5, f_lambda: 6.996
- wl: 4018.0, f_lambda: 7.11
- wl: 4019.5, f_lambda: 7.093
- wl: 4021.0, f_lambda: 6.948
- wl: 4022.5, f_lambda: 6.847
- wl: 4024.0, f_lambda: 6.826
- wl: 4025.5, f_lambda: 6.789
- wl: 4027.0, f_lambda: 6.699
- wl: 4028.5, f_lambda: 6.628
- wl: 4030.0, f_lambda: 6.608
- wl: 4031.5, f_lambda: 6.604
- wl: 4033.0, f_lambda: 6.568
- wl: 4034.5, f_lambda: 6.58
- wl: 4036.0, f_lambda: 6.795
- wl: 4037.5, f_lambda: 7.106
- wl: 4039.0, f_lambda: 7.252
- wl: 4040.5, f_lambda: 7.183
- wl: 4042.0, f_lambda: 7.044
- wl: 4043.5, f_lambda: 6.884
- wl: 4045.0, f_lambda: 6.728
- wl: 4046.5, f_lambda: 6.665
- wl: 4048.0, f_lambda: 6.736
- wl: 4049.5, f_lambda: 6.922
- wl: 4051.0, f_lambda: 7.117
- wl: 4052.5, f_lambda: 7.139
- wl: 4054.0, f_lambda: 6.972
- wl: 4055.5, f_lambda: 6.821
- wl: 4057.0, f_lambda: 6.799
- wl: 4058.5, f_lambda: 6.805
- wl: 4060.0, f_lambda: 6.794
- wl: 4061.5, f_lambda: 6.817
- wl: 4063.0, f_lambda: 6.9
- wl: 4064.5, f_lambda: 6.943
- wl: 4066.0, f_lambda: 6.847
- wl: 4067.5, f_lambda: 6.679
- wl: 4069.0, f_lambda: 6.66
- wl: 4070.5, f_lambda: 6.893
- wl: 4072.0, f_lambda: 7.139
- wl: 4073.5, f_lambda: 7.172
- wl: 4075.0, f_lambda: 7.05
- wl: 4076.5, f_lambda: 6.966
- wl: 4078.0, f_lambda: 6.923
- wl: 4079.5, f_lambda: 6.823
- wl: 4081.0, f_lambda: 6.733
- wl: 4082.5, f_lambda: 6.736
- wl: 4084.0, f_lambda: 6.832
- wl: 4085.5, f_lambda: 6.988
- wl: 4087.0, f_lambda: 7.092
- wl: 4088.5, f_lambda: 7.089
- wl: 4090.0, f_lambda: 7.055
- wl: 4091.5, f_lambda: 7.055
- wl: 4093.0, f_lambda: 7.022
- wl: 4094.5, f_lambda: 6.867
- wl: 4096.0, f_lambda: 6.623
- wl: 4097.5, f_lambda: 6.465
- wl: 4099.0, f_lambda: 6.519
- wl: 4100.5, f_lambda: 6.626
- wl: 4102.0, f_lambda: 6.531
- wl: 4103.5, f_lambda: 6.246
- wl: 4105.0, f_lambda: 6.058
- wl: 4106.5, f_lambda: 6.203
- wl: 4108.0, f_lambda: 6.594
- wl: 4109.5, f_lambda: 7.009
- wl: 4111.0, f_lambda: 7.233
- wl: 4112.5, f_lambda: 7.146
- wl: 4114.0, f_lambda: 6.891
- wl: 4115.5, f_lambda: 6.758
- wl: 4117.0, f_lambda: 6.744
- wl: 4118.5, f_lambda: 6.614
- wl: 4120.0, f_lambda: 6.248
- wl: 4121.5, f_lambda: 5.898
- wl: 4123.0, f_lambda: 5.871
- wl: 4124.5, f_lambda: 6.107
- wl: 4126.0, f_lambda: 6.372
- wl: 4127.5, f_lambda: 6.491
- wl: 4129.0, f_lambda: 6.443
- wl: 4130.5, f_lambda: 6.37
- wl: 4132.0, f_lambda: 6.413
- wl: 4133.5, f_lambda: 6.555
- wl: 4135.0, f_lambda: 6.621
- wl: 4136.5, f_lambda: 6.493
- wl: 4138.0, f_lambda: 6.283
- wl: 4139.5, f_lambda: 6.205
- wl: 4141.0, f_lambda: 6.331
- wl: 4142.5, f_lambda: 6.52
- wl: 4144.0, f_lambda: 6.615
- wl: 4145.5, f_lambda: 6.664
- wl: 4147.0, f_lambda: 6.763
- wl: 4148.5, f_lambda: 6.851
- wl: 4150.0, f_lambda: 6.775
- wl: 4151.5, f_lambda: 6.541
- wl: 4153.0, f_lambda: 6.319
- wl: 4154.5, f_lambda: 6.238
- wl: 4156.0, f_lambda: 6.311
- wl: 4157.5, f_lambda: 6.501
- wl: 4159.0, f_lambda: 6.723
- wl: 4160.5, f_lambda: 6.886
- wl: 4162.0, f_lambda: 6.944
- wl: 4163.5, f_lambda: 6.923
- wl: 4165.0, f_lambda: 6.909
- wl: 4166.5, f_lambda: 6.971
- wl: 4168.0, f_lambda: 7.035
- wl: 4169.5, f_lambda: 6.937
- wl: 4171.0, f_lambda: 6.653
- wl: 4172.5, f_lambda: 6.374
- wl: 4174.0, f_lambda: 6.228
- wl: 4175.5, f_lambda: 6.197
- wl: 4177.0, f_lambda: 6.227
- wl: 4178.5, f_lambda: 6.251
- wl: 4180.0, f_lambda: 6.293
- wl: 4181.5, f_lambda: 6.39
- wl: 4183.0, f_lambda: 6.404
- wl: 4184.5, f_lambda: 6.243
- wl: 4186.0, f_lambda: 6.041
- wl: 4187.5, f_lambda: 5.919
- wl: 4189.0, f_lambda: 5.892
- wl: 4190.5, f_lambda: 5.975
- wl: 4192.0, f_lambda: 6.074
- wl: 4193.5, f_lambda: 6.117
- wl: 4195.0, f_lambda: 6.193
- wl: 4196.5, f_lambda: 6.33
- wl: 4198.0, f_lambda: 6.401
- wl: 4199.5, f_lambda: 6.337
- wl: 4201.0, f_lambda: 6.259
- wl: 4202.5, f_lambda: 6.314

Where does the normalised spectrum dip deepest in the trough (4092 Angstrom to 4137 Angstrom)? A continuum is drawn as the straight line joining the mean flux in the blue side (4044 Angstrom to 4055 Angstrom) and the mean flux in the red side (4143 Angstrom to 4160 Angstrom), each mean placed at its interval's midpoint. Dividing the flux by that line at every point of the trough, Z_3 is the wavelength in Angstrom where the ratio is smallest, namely 4123.0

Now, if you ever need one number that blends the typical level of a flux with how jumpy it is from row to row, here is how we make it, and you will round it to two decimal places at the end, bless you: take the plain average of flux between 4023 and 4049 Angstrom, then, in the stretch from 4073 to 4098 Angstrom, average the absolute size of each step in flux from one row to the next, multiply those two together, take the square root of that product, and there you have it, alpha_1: 0.78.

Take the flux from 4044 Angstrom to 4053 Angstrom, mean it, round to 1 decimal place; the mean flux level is 6.9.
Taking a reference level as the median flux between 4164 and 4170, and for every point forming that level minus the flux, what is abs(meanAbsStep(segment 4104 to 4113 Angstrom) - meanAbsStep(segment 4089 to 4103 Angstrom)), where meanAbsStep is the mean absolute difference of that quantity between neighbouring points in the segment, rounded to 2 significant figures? 0.15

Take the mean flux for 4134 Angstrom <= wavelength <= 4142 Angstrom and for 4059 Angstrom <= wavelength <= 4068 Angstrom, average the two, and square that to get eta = 44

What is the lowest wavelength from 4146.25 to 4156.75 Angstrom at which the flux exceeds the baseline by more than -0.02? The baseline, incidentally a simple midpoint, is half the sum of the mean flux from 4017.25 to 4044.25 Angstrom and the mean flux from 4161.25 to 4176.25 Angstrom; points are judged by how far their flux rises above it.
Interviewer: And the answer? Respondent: 4148.5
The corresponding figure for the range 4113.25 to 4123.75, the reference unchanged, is 4114.0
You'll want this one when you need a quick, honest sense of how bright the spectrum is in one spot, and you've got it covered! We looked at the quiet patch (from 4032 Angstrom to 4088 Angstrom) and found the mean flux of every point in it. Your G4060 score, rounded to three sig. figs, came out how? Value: 6.89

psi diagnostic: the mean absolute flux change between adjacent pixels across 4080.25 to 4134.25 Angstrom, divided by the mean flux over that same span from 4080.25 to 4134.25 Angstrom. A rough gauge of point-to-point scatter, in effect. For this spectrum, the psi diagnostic 0.022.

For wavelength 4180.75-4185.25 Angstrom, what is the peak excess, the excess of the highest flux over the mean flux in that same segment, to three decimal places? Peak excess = 0.058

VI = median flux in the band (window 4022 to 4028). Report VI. 6.81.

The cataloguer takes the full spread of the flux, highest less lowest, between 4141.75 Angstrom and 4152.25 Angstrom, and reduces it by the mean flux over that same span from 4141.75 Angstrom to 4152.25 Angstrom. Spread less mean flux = -6.34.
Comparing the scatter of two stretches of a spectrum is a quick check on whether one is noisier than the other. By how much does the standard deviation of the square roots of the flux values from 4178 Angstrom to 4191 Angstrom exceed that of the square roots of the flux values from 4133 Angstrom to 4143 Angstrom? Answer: 0.010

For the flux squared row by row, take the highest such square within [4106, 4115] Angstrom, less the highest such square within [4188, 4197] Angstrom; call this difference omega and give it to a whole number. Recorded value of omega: 12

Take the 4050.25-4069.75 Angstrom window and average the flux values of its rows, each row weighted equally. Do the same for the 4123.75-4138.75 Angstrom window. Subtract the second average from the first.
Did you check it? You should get 0.45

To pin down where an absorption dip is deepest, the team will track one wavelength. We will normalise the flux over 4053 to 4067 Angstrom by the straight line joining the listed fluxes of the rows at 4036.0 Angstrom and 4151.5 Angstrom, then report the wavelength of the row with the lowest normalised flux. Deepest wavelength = 4057.0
